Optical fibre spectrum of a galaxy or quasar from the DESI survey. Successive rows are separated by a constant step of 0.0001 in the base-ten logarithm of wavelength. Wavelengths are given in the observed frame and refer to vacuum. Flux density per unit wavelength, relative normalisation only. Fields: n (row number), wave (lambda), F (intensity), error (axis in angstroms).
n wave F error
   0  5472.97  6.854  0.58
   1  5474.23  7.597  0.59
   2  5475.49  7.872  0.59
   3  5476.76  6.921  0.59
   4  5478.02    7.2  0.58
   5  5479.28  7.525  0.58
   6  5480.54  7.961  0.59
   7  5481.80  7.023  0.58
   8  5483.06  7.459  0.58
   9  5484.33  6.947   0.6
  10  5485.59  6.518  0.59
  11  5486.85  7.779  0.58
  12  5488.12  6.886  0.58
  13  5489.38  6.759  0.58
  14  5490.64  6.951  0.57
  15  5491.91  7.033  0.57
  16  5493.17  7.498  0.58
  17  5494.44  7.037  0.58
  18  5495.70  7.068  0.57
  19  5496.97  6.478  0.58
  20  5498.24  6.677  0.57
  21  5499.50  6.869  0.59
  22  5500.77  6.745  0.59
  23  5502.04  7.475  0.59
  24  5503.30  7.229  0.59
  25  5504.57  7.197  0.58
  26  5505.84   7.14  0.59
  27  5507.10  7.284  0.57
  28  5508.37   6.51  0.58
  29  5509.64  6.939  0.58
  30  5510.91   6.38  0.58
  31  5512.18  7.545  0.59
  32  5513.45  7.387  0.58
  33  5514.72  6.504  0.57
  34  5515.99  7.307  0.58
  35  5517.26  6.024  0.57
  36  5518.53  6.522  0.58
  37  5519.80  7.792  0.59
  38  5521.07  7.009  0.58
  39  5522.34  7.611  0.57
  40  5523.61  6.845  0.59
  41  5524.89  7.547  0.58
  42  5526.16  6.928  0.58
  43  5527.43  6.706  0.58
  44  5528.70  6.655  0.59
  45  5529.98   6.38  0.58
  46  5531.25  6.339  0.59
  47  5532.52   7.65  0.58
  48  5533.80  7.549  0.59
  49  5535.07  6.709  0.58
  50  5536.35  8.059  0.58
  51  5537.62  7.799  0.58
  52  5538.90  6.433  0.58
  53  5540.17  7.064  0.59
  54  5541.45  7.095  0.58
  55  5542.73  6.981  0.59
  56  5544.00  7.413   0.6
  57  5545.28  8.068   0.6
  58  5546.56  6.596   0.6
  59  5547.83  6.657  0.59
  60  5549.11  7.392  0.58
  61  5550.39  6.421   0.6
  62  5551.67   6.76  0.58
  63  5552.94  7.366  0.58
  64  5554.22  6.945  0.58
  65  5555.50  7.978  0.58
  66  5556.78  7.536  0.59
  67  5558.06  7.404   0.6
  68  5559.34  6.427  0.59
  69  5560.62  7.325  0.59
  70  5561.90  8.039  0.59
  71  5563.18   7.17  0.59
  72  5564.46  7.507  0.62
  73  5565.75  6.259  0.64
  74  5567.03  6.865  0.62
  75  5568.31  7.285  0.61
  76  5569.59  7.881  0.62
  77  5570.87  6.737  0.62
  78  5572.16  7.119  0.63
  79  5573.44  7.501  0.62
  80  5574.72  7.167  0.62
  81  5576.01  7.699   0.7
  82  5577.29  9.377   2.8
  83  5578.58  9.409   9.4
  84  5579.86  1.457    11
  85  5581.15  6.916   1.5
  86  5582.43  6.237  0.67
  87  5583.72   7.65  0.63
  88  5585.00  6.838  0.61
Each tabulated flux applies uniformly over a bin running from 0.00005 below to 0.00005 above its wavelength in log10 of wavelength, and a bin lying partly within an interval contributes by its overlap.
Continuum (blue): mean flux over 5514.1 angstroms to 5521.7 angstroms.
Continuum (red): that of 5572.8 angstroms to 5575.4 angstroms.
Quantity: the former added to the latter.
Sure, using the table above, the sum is 14.2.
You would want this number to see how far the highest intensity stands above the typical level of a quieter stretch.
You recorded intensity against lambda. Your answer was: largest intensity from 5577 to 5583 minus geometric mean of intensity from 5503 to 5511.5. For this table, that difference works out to 2.46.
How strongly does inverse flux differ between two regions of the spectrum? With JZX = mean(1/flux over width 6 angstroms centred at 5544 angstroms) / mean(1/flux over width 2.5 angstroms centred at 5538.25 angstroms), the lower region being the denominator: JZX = 0.98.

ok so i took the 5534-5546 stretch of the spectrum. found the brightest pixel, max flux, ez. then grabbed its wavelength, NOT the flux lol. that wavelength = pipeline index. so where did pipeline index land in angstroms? 5545.28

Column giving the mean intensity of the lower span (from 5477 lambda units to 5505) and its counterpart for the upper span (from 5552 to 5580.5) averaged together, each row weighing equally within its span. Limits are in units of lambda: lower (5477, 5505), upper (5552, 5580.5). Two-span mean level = 7.15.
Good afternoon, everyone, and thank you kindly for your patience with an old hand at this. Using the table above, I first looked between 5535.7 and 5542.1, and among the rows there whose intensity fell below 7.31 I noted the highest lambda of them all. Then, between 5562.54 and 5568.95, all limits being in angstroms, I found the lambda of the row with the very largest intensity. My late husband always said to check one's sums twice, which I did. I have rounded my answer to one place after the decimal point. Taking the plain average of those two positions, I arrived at 5553.0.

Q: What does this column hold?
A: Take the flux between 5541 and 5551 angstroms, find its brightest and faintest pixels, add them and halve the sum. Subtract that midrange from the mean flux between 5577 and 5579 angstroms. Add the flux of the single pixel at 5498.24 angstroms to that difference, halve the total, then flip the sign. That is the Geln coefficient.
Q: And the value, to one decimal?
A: -4.4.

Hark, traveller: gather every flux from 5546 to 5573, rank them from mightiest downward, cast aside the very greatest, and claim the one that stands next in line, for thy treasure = 7.978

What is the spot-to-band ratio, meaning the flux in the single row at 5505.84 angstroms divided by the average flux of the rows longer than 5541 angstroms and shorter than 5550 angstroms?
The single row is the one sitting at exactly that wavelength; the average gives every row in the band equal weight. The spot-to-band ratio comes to 1.00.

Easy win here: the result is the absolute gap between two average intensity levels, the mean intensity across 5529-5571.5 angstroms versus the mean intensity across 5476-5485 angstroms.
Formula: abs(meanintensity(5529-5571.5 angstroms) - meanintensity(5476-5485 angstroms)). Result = 0.14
